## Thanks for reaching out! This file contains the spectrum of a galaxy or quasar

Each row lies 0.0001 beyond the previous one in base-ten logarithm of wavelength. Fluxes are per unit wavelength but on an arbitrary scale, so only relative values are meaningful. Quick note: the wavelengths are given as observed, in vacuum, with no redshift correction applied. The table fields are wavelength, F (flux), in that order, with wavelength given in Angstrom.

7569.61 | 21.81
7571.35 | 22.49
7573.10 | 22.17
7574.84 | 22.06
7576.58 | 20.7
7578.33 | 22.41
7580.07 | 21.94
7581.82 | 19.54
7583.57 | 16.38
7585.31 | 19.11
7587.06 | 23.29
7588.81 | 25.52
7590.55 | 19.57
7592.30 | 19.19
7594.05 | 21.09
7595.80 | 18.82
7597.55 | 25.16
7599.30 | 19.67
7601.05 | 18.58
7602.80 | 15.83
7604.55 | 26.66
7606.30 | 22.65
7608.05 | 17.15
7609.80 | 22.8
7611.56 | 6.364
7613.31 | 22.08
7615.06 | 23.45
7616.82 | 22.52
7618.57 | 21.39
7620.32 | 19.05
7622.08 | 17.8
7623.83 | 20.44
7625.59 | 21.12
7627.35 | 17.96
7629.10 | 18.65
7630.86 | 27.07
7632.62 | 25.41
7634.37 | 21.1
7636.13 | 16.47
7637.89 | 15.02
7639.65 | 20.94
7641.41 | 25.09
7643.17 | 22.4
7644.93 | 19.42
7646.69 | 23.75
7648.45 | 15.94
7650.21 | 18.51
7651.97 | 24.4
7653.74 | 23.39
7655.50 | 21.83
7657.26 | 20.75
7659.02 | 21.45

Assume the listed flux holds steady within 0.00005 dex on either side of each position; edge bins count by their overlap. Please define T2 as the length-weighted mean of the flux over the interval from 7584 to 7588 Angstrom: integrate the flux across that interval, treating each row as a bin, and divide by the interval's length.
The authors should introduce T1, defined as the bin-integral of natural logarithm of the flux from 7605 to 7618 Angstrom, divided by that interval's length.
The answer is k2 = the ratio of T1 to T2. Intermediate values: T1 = 2.92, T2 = 20.7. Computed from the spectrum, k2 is 0.141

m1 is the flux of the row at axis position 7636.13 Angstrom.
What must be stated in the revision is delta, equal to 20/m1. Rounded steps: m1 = 16.47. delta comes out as 1.21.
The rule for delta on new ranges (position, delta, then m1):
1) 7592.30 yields 1.04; 19.19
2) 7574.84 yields 0.91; 22.06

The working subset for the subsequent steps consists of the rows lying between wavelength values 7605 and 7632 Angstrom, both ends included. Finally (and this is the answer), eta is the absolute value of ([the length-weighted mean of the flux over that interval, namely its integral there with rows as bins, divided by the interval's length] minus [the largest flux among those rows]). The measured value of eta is 6.9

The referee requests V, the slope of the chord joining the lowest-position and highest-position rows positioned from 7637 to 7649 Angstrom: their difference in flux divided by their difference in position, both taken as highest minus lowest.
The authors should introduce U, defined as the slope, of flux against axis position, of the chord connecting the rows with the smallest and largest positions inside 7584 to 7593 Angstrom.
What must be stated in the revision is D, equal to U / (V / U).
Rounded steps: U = 0.0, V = 0.1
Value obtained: 0.0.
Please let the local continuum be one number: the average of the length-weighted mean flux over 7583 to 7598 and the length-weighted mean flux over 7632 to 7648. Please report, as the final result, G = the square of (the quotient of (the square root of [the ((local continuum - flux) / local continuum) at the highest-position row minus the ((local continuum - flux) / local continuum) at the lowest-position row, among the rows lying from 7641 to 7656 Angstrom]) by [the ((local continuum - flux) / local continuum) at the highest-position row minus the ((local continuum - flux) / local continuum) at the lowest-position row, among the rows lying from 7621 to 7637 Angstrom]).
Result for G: 38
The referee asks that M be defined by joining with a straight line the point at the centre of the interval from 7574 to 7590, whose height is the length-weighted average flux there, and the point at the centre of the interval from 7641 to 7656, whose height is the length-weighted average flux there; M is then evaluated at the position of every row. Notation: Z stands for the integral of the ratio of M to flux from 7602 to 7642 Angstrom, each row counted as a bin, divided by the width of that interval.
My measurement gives 1.15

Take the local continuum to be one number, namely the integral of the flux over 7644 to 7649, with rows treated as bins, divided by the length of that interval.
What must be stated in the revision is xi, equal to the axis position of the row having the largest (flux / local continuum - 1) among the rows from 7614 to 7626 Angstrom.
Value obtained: 7615.06 Angstrom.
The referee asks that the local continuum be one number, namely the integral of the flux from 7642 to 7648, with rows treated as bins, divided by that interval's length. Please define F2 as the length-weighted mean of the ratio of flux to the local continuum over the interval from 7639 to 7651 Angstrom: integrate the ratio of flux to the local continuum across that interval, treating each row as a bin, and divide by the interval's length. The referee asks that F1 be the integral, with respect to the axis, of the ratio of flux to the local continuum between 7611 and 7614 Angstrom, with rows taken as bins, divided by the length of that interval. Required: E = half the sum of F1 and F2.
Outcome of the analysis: 0.82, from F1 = 0.68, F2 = 0.97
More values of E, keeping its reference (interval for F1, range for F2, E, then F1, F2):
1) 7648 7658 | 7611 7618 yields 0.93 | 0.97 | 0.89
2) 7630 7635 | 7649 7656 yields 1.08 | 1.14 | 1.01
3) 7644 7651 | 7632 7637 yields 0.93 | 0.90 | 0.96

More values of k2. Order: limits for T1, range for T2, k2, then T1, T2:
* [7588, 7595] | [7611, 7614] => 0.209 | 3.05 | 14.6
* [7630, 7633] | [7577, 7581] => 0.149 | 3.27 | 21.9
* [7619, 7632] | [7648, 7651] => 0.173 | 3.01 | 17.4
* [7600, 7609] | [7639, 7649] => 0.139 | 2.99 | 21.4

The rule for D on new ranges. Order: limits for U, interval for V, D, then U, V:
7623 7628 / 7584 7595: 2.2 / -0.7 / 0.2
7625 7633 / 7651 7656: -0.5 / 0.6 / -0.7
